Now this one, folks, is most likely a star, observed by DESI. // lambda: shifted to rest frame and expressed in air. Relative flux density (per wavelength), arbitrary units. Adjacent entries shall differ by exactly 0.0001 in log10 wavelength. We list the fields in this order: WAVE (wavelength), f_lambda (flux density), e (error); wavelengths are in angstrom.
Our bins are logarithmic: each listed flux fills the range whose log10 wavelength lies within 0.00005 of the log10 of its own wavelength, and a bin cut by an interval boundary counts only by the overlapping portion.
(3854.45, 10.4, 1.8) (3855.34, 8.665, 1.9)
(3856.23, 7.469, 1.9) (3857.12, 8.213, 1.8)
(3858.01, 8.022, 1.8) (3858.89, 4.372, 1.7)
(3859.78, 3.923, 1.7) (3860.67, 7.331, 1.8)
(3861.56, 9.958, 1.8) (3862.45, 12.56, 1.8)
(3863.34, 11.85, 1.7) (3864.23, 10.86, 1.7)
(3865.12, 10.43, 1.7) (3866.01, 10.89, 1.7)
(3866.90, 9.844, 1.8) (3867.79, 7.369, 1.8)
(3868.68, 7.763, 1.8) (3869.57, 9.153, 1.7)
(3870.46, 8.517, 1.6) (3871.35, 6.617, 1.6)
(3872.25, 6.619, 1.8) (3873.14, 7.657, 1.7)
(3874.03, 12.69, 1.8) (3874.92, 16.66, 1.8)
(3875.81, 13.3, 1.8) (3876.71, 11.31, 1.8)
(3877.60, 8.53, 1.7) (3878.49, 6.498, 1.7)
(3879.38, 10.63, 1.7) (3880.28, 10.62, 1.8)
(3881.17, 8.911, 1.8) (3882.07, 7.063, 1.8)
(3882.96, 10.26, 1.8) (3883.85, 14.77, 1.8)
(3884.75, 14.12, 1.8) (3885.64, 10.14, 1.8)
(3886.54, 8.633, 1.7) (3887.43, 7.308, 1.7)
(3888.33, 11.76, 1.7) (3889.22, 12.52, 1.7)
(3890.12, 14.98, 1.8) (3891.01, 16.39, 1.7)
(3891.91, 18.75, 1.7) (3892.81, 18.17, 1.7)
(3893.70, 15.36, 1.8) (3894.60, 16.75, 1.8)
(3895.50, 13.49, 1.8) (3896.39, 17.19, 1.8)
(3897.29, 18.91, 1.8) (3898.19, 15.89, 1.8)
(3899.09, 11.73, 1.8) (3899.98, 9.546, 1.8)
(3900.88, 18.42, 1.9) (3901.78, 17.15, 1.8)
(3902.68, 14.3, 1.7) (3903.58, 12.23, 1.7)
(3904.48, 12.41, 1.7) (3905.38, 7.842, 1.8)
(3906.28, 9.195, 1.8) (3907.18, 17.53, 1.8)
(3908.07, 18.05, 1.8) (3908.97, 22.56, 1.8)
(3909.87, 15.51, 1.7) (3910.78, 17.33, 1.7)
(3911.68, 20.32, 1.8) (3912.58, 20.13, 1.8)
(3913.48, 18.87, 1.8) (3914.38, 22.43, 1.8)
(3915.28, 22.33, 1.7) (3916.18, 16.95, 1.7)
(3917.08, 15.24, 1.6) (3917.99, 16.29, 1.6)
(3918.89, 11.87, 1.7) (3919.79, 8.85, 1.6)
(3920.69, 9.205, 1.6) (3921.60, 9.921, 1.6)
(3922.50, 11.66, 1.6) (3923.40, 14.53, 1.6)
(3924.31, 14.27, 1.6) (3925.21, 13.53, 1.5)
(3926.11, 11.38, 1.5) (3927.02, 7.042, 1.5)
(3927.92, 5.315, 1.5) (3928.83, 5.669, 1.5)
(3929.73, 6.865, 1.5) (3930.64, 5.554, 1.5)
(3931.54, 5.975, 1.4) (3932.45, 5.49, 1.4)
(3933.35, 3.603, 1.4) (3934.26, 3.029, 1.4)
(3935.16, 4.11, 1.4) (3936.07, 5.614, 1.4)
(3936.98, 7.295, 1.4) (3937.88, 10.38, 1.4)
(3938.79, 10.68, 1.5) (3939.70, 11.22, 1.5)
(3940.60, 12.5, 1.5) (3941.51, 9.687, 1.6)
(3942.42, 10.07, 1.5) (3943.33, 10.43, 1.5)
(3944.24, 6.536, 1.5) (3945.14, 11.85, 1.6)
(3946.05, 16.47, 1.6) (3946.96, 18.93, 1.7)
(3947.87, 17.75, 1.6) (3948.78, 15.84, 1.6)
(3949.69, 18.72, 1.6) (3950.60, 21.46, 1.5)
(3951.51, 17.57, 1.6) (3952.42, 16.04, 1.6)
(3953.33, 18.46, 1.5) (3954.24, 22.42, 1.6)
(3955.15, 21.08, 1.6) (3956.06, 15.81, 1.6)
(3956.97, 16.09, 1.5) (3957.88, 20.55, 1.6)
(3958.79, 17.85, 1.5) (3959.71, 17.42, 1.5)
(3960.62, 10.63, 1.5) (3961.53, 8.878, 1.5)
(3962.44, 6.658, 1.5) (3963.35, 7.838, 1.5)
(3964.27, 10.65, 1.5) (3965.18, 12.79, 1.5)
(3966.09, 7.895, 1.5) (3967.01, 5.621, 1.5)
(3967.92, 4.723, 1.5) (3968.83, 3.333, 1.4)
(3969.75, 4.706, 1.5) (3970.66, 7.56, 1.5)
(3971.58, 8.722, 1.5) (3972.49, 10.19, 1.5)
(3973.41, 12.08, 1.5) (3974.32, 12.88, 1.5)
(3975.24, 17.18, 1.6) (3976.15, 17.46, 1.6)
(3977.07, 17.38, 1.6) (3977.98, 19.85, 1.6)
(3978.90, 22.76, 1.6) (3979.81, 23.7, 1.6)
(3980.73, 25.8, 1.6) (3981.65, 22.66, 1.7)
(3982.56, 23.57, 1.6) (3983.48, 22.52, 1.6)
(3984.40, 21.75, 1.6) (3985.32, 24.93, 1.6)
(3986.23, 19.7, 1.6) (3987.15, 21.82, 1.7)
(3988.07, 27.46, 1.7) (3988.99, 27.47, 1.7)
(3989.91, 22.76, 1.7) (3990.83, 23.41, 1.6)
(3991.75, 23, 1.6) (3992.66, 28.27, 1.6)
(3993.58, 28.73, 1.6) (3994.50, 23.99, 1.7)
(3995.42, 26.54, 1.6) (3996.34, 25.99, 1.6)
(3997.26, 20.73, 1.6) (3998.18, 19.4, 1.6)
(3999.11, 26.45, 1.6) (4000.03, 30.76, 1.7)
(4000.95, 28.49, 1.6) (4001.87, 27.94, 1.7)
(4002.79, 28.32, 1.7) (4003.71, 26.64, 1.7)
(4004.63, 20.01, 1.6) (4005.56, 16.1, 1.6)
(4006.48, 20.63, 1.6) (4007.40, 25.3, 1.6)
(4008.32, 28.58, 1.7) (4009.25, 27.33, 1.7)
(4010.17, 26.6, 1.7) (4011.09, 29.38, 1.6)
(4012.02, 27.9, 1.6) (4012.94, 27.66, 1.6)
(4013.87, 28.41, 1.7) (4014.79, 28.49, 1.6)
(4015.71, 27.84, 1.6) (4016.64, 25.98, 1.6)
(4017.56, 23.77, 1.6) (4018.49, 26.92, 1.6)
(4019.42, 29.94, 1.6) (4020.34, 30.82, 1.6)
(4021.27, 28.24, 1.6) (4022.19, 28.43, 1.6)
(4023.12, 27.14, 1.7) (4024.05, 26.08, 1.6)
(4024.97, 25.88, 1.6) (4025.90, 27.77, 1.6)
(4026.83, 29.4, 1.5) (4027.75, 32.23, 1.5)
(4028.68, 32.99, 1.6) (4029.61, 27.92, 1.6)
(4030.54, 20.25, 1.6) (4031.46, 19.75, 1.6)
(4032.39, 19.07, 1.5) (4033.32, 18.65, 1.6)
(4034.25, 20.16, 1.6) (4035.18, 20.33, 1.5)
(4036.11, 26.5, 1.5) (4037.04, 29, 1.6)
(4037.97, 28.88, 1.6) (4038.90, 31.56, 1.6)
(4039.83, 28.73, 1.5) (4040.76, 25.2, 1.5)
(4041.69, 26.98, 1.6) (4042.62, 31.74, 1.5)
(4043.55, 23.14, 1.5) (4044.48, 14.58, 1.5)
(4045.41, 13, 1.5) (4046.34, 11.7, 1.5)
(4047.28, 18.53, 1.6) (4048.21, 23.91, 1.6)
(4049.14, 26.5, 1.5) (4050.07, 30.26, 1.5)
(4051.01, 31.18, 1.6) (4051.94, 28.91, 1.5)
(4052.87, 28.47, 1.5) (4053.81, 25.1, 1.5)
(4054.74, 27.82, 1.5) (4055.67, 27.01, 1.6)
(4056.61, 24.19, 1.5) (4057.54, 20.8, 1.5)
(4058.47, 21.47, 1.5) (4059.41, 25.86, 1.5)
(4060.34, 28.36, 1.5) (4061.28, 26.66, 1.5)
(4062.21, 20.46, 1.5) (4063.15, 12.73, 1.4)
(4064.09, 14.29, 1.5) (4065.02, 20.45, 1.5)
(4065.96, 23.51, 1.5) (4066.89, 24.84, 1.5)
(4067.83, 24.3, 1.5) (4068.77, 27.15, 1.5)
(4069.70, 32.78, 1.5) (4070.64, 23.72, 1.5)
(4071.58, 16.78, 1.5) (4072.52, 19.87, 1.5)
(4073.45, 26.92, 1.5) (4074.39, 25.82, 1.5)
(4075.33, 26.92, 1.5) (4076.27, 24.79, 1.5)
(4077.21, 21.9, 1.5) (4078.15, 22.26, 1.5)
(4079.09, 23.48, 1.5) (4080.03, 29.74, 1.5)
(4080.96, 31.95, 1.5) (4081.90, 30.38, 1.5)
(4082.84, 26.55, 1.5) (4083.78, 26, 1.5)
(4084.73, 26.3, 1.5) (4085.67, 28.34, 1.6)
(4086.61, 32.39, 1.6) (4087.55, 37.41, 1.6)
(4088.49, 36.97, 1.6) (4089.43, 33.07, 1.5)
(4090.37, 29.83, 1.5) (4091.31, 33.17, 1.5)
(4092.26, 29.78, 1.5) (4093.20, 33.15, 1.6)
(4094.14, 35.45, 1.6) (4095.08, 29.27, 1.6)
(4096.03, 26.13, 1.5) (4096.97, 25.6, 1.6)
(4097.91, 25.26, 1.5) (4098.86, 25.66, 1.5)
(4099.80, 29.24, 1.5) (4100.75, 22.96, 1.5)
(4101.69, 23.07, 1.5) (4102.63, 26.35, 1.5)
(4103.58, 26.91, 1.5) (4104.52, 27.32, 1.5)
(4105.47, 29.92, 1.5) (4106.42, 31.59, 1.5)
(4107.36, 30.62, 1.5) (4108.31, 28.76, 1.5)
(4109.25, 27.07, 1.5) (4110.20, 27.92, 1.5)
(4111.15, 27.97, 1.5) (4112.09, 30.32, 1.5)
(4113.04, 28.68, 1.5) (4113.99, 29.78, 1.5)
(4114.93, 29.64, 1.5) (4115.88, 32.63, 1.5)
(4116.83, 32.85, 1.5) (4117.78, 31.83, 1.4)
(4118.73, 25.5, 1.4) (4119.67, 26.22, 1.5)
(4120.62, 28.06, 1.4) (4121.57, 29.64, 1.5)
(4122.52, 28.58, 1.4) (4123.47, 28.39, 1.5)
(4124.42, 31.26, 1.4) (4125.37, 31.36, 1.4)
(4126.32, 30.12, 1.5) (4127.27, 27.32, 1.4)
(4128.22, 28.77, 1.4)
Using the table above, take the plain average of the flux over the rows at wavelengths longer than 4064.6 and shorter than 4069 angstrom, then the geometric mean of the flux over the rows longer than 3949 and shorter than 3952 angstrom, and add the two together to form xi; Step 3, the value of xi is 43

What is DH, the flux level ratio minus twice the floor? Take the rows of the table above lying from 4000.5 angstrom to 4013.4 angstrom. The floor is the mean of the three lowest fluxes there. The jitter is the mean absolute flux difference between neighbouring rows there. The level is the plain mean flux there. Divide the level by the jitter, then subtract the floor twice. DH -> -27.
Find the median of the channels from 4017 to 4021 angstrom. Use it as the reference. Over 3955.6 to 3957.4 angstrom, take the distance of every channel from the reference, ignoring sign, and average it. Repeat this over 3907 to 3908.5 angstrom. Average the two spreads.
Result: 11.6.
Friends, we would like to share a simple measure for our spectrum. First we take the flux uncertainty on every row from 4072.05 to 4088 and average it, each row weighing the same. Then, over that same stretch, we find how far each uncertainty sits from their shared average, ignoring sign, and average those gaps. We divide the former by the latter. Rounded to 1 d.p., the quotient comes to 52.2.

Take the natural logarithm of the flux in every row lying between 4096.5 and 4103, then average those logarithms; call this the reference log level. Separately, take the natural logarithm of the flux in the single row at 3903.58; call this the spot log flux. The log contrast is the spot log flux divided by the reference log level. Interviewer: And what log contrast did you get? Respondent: 0.77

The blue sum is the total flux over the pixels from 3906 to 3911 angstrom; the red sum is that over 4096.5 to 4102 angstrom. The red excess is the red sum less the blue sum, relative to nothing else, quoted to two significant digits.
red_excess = 52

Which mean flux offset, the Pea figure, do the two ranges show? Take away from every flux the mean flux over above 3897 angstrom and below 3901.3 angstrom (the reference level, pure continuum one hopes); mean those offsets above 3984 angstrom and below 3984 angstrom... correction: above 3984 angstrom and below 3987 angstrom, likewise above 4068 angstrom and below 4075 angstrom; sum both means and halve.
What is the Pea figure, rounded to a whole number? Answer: 9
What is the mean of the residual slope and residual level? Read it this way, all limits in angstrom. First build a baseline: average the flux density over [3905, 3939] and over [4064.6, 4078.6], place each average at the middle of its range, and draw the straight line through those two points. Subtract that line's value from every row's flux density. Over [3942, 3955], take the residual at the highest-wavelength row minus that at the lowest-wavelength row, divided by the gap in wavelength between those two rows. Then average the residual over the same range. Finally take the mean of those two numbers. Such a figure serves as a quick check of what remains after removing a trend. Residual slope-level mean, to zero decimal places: 1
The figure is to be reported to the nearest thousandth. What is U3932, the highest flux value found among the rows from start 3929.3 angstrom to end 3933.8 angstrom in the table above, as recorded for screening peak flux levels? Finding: 6.865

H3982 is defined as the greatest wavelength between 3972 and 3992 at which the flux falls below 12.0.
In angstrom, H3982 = 3972.49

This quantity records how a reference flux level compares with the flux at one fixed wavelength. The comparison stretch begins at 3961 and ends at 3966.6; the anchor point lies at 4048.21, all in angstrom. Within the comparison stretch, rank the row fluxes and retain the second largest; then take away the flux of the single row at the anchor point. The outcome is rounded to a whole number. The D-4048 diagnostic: -13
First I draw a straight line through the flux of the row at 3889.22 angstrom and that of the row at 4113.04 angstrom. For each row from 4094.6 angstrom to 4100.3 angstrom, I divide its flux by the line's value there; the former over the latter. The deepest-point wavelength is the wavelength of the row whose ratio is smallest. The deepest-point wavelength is 4097.91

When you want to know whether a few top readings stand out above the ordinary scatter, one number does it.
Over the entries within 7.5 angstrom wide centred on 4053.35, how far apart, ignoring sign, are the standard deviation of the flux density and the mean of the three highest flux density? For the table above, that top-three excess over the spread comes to 28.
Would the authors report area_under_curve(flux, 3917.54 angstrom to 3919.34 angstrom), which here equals 25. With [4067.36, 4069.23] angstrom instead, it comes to 48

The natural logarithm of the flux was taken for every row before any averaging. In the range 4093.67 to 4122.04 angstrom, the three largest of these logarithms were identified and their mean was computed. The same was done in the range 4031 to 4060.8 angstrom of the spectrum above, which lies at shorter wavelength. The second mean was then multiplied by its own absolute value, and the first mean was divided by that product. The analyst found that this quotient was 0.30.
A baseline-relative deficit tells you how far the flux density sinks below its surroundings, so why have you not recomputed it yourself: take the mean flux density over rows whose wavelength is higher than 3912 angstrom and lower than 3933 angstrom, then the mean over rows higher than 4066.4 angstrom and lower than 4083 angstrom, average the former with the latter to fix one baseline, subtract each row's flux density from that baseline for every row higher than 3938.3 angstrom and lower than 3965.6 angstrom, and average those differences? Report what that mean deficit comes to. 4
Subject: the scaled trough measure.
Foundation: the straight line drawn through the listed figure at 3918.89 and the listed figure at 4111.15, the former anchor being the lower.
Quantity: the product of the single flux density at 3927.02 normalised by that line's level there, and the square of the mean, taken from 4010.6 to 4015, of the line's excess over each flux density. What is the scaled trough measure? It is 42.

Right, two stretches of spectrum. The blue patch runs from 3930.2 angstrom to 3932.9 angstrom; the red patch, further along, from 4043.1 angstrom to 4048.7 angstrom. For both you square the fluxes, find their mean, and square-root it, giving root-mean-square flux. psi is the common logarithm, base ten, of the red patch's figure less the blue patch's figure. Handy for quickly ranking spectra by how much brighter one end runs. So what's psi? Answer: 1.1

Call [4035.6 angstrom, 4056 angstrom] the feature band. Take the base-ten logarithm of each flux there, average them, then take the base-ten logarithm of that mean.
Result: 0.143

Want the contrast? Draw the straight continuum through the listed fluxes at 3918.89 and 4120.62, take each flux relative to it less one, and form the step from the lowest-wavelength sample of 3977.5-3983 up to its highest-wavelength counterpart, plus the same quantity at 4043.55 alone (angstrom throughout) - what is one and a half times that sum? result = 0.38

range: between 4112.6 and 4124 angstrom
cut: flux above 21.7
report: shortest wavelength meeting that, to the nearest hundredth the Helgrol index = 4113.04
